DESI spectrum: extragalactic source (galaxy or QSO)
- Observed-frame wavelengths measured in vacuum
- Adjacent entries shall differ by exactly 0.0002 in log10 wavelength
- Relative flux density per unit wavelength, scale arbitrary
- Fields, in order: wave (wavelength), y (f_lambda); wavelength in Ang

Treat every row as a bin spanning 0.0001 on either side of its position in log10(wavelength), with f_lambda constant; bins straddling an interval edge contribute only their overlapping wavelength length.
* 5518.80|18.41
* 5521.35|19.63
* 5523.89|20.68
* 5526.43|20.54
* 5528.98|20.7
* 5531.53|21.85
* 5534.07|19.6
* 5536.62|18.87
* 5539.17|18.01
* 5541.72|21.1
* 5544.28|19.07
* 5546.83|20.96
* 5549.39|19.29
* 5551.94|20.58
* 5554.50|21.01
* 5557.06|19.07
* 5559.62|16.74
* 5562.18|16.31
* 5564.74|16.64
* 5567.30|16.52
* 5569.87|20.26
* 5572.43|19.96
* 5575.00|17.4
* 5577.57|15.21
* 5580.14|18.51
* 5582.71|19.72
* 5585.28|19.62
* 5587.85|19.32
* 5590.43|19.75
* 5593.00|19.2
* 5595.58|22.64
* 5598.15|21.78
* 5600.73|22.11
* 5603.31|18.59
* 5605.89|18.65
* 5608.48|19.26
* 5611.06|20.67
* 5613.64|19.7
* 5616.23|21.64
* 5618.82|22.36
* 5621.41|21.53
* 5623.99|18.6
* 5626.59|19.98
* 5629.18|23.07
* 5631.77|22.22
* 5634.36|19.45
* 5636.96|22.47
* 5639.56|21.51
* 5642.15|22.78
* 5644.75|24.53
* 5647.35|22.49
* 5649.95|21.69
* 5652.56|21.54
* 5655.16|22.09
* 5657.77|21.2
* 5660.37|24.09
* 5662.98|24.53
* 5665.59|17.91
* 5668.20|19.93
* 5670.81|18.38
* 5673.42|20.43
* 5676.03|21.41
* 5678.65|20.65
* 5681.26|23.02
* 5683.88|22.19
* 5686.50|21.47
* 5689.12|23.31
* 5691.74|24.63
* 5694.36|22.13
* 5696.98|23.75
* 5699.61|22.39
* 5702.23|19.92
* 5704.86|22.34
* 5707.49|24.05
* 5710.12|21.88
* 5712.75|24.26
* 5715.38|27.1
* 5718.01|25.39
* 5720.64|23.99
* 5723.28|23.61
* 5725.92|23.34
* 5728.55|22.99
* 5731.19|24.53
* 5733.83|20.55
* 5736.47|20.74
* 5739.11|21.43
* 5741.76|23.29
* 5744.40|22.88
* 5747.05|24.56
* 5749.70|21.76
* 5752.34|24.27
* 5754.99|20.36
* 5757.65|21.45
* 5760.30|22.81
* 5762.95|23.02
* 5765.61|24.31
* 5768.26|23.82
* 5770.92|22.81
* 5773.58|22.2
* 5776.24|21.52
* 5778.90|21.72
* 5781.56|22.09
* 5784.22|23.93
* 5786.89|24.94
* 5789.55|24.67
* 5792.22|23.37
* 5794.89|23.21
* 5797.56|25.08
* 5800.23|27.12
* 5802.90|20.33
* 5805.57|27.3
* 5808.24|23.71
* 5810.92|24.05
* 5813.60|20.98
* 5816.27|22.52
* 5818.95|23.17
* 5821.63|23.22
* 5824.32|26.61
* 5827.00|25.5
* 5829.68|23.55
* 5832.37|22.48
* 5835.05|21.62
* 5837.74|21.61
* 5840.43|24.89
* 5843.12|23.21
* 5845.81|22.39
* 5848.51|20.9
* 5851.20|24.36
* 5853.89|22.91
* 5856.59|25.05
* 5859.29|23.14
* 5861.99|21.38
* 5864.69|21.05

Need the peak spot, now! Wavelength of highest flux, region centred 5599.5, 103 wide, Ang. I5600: 5644.75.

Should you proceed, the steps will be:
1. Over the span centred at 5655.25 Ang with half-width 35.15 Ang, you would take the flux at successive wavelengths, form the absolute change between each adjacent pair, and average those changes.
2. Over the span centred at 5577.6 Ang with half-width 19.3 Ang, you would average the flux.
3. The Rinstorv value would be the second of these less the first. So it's 17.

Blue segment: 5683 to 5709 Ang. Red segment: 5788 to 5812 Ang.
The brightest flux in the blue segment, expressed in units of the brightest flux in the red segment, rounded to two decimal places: 0.90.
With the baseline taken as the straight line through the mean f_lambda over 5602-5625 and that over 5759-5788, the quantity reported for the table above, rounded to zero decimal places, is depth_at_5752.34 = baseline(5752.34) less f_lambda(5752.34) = -2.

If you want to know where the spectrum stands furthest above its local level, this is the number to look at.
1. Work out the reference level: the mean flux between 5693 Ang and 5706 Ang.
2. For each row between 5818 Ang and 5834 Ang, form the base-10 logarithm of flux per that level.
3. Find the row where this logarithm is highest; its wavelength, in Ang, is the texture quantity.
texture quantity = 5824.32 Ang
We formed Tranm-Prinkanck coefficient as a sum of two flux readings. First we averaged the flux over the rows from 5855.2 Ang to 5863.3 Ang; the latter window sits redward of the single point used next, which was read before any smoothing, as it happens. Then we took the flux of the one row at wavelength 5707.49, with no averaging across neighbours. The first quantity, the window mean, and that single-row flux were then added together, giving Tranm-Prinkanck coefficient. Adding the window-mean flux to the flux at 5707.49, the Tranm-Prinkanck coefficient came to 47.2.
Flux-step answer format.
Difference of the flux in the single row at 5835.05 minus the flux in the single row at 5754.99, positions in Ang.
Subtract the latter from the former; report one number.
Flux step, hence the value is 1.3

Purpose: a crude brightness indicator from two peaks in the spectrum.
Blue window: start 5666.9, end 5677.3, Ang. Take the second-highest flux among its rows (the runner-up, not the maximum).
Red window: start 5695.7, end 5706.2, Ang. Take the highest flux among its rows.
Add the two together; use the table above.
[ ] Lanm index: 44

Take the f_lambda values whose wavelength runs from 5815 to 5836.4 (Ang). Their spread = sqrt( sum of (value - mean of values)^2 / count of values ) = 1.55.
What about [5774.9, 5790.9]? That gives 1.41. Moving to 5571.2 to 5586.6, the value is 1.68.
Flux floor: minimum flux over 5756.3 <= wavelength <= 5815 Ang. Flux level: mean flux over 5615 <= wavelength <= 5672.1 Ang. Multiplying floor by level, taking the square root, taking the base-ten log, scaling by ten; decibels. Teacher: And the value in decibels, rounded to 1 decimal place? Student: 13.2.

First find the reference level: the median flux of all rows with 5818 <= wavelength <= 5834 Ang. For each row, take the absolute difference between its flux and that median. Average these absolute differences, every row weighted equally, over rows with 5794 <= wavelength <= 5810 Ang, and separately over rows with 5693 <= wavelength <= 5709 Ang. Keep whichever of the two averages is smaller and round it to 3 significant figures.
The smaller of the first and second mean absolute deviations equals 1.30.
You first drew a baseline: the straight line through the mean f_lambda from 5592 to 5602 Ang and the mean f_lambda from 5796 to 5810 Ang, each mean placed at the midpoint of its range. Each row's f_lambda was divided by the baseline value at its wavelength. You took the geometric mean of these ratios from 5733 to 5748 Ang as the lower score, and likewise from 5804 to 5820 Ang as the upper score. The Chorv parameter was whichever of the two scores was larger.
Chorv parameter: 0.95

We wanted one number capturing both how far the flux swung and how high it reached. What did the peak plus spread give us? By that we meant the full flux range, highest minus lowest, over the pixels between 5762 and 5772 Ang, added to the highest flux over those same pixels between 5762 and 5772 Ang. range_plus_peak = 25.8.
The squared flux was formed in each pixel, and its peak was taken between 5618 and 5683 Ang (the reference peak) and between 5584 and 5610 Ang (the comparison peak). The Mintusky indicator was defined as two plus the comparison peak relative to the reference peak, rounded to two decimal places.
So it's 2.85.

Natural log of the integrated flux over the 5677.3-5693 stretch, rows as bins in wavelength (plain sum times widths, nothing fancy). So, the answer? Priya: 5.87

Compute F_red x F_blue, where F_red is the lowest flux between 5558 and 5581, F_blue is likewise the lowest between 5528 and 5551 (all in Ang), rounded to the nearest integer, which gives 274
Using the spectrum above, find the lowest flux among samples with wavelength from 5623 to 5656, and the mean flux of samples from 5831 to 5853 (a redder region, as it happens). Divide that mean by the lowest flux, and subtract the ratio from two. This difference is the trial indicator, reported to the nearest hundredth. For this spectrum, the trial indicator 0.78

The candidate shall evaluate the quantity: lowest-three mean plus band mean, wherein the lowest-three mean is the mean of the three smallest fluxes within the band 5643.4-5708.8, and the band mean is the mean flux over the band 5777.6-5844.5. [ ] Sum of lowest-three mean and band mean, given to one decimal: 42.4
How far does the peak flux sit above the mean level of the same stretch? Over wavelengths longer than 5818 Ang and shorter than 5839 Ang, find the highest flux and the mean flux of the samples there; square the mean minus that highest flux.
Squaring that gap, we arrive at 10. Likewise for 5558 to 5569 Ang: 0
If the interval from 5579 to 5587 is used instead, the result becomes 0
